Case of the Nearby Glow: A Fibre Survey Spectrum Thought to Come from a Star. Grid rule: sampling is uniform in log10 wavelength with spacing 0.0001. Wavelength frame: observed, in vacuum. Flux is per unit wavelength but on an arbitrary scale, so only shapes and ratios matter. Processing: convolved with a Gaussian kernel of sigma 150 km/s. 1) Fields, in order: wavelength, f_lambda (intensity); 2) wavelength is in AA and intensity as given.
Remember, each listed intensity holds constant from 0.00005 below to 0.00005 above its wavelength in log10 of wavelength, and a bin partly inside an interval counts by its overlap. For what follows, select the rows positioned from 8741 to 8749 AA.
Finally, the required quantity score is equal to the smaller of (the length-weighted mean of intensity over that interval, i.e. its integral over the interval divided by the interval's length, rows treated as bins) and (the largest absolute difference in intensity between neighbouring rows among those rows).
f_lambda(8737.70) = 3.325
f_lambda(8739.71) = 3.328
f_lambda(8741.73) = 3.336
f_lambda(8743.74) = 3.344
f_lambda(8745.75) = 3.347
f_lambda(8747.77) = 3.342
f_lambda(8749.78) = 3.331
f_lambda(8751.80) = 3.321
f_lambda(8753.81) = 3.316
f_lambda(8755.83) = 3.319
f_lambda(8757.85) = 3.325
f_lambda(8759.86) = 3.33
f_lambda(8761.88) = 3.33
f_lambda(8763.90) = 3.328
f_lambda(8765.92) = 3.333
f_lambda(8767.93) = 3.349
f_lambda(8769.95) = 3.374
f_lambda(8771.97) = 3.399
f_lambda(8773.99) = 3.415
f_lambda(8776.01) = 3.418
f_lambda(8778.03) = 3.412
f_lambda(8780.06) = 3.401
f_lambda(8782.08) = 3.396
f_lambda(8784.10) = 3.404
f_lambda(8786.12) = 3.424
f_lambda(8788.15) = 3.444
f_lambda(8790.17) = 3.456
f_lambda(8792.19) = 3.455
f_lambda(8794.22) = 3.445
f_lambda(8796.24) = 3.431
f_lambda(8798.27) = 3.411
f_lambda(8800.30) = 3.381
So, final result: 0.008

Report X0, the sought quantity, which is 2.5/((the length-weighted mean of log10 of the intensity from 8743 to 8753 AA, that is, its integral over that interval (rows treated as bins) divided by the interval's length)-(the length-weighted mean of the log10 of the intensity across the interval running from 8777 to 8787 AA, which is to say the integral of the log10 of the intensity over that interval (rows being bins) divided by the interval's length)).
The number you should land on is -279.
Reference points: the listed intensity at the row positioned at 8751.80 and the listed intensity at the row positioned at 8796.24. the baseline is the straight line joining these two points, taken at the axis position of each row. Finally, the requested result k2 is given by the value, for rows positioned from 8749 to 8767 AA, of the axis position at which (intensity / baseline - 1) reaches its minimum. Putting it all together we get 8763.90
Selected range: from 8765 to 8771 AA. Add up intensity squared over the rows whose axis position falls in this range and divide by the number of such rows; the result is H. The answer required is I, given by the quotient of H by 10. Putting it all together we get 1.12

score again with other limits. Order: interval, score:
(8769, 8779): 0.025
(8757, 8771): 0.025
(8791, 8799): 0.020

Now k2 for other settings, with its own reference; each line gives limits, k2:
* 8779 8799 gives 8798.27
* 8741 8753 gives 8751.80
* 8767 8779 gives 8767.93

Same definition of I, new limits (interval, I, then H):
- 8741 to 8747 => 1.12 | 11.2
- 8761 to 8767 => 1.11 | 11.1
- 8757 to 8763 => 1.11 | 11.1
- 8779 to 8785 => 1.16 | 11.6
